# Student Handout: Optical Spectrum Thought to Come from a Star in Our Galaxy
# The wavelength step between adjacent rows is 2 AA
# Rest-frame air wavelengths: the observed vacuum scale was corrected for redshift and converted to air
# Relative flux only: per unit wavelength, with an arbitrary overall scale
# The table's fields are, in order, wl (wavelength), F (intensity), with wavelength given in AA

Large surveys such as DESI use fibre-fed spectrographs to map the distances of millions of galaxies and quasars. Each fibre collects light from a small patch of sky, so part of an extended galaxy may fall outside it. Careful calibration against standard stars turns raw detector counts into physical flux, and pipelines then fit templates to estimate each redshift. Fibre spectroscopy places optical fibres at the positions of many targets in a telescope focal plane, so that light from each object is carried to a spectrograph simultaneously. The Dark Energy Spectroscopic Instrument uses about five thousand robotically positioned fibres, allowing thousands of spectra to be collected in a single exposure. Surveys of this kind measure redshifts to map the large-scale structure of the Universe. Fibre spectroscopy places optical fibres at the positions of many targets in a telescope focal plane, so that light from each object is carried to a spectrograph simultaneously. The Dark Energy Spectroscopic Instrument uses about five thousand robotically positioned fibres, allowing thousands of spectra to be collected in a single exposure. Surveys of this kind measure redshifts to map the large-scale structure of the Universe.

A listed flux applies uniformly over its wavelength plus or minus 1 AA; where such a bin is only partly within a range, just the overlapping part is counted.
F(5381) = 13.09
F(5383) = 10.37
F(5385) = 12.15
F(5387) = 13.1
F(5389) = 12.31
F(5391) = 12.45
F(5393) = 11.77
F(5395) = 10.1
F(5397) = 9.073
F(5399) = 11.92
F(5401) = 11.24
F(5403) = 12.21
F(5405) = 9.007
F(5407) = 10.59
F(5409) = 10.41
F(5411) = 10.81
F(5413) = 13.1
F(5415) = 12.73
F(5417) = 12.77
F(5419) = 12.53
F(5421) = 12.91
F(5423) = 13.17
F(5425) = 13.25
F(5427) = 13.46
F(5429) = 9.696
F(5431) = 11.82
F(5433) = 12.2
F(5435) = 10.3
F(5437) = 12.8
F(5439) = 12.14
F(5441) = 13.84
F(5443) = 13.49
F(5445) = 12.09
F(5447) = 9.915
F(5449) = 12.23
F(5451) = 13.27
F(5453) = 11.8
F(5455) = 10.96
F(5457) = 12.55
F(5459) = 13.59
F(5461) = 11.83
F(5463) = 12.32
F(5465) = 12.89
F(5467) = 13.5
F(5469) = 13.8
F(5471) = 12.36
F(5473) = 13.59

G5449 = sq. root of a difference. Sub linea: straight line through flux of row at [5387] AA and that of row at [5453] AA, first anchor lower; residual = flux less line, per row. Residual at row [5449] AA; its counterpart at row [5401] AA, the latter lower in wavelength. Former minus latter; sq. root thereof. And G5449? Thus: 1.4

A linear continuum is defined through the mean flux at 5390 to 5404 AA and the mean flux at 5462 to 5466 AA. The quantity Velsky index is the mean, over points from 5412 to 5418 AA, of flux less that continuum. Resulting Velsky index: 1.3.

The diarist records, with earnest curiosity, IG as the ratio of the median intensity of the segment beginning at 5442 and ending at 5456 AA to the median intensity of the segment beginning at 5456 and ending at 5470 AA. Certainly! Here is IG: 0.94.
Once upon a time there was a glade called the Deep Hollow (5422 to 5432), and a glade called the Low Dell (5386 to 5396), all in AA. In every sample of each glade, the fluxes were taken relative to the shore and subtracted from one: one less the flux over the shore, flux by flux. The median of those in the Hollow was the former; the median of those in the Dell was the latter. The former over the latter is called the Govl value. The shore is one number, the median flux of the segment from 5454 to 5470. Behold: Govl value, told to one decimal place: -1.1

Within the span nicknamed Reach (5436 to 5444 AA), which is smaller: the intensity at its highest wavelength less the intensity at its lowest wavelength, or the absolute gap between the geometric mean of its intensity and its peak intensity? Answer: 0.7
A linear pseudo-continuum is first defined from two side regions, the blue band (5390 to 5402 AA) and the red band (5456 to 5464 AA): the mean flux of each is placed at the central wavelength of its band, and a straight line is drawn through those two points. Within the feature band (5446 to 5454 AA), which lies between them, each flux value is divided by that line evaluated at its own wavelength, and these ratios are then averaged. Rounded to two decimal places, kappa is 0.96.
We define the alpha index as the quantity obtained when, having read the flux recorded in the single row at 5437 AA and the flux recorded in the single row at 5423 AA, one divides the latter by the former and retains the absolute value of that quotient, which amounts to 1.03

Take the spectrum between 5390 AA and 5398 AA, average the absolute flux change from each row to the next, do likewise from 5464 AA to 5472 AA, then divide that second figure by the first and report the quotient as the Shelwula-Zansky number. 0.7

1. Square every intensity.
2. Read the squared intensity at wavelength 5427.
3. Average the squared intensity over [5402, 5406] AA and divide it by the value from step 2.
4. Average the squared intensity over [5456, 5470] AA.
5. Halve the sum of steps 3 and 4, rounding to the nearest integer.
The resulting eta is 84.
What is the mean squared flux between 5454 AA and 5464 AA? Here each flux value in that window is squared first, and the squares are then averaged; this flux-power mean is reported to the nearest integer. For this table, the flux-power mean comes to 151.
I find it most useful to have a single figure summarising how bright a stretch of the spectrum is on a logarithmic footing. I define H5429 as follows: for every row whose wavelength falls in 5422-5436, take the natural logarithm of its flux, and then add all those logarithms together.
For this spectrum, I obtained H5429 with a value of 17.3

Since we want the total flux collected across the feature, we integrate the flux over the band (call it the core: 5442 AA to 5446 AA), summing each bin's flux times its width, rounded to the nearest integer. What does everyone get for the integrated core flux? 51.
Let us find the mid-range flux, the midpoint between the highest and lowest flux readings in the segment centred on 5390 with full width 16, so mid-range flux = 11.1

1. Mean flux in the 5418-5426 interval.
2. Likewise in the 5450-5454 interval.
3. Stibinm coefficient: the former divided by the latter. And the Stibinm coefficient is 1.03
